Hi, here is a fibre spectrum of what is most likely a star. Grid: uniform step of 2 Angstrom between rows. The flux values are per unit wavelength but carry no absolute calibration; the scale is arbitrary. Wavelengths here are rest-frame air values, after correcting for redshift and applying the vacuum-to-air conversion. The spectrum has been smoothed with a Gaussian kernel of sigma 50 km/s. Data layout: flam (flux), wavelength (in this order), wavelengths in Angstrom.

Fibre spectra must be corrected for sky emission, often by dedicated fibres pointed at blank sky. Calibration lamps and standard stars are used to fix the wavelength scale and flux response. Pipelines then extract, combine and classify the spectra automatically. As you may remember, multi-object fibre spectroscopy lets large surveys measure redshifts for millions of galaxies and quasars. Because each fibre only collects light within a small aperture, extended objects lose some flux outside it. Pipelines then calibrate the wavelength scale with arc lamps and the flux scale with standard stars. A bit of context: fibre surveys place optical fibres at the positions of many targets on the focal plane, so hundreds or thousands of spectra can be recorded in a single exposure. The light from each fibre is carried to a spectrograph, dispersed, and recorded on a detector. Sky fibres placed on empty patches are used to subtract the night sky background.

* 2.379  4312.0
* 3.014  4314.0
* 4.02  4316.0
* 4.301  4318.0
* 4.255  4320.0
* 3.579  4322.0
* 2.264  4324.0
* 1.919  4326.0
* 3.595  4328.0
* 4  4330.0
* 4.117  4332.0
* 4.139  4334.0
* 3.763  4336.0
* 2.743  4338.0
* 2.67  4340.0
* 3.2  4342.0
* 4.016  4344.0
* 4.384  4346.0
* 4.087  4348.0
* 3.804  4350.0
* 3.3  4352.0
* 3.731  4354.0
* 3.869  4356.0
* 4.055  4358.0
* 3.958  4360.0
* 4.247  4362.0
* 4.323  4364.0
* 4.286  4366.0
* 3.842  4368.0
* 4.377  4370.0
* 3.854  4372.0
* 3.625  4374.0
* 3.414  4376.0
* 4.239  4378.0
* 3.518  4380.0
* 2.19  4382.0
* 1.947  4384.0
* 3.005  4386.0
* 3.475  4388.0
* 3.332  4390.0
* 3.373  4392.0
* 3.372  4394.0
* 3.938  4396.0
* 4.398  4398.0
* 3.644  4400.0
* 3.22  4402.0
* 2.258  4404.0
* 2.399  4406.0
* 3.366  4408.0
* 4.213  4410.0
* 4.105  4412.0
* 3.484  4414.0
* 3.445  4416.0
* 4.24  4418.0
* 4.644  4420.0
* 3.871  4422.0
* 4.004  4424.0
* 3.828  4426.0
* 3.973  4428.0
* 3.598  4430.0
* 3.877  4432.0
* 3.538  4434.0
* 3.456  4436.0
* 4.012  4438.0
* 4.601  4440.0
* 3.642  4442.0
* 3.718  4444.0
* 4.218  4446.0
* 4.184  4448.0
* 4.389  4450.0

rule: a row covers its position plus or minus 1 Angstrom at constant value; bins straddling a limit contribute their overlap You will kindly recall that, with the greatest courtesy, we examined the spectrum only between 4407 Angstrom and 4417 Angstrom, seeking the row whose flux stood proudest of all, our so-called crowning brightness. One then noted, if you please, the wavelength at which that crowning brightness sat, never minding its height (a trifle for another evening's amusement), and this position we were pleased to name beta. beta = 4410.0 Angstrom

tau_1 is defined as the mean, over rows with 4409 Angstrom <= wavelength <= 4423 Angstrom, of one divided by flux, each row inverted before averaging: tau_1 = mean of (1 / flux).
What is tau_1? 0.253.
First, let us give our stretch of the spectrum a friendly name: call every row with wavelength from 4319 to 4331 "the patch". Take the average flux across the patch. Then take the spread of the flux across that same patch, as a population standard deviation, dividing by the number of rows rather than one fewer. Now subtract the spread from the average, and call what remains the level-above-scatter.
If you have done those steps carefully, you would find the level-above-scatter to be 2.4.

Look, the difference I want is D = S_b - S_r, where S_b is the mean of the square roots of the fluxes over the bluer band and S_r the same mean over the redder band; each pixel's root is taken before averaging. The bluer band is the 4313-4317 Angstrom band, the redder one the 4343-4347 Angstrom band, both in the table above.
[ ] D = -0.18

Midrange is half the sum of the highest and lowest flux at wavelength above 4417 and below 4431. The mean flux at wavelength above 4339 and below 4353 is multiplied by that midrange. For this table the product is 15.0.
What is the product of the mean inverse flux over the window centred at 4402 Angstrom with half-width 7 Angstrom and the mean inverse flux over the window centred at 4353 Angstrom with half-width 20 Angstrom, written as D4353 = 0.084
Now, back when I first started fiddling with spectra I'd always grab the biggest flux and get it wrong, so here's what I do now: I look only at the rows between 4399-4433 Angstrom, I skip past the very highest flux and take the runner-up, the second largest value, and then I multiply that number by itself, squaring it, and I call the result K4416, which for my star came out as 18.0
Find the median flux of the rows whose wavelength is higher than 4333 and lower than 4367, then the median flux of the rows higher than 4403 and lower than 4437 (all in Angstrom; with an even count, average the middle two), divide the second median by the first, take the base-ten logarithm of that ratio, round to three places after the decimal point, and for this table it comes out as -0.015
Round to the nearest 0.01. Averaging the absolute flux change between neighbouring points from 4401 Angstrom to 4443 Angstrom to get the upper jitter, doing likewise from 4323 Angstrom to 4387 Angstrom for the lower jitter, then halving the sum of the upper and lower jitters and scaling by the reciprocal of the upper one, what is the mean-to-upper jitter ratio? 0.99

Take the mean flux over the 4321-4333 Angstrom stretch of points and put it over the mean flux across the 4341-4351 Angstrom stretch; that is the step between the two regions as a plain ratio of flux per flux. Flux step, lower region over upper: 0.83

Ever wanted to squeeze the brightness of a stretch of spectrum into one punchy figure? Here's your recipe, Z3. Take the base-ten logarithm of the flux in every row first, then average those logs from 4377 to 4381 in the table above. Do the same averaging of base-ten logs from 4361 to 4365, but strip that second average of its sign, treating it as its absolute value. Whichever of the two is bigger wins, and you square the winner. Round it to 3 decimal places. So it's 0.399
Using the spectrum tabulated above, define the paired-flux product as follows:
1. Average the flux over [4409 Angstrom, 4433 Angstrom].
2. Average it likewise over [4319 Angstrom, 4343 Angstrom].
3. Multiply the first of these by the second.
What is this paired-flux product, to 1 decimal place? 13.2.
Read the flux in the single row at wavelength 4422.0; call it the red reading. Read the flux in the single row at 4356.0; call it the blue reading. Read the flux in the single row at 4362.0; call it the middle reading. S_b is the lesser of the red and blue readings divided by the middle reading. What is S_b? 0.911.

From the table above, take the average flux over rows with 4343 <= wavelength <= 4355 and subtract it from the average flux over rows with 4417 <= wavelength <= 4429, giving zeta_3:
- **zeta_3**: 0.21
